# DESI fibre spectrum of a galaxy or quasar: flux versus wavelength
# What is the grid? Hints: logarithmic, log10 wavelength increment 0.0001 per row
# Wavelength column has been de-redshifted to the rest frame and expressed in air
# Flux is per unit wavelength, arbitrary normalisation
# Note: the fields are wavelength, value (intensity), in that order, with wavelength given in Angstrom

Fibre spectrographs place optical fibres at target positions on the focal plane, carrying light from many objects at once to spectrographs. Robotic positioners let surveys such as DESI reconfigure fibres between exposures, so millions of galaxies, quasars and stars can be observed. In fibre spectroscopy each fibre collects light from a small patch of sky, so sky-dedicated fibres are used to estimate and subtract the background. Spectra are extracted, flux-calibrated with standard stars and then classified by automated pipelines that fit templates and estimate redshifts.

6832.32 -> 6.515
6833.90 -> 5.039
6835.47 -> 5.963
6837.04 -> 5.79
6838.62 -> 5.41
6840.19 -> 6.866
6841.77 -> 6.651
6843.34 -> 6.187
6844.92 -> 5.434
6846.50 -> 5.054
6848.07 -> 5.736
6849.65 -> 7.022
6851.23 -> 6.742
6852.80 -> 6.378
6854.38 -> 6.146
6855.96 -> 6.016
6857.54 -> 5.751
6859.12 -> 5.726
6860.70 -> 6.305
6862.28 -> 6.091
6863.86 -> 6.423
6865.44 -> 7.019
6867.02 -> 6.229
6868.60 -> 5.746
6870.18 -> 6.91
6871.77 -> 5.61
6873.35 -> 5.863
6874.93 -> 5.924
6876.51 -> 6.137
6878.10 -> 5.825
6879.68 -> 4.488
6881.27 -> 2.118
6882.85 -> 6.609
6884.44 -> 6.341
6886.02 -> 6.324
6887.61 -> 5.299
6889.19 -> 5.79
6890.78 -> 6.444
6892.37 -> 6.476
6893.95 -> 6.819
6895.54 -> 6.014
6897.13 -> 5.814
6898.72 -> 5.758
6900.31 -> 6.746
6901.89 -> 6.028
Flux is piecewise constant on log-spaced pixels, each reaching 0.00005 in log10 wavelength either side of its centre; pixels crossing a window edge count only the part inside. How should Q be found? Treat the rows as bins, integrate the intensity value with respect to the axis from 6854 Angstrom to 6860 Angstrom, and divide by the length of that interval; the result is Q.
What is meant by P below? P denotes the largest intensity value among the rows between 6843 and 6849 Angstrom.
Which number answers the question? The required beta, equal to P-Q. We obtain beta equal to 0.3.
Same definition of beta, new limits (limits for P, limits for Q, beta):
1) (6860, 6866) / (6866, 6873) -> 0.9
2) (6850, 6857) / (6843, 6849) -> 1.2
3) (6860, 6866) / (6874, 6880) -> 1.3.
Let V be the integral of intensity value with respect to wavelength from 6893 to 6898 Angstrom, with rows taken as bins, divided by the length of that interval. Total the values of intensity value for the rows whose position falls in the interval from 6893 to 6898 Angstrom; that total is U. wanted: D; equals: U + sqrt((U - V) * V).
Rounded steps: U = 18.6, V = 6.2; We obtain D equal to 27.4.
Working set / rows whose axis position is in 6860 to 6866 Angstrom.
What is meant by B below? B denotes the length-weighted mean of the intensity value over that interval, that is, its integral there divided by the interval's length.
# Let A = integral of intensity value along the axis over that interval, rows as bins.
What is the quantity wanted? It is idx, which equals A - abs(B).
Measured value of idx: 32.2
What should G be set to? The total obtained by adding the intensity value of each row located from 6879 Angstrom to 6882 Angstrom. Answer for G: 6.6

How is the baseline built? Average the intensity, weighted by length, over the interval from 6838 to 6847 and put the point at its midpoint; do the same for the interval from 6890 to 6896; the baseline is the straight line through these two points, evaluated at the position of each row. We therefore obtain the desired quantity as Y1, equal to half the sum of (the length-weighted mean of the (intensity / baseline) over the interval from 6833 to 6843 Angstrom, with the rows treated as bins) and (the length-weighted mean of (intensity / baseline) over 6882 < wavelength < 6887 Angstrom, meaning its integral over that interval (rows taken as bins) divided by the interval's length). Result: 1.000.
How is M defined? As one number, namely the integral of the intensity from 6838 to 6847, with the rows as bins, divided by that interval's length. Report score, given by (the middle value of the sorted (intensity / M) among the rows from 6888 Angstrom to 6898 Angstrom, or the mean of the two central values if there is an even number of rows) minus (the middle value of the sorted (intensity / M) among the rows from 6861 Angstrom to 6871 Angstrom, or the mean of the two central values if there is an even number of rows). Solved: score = -0.016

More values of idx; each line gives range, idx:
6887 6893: 30.1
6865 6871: 32.2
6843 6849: 27.9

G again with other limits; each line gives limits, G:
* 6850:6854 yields 13.1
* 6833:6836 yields 11.0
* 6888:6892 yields 12.2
